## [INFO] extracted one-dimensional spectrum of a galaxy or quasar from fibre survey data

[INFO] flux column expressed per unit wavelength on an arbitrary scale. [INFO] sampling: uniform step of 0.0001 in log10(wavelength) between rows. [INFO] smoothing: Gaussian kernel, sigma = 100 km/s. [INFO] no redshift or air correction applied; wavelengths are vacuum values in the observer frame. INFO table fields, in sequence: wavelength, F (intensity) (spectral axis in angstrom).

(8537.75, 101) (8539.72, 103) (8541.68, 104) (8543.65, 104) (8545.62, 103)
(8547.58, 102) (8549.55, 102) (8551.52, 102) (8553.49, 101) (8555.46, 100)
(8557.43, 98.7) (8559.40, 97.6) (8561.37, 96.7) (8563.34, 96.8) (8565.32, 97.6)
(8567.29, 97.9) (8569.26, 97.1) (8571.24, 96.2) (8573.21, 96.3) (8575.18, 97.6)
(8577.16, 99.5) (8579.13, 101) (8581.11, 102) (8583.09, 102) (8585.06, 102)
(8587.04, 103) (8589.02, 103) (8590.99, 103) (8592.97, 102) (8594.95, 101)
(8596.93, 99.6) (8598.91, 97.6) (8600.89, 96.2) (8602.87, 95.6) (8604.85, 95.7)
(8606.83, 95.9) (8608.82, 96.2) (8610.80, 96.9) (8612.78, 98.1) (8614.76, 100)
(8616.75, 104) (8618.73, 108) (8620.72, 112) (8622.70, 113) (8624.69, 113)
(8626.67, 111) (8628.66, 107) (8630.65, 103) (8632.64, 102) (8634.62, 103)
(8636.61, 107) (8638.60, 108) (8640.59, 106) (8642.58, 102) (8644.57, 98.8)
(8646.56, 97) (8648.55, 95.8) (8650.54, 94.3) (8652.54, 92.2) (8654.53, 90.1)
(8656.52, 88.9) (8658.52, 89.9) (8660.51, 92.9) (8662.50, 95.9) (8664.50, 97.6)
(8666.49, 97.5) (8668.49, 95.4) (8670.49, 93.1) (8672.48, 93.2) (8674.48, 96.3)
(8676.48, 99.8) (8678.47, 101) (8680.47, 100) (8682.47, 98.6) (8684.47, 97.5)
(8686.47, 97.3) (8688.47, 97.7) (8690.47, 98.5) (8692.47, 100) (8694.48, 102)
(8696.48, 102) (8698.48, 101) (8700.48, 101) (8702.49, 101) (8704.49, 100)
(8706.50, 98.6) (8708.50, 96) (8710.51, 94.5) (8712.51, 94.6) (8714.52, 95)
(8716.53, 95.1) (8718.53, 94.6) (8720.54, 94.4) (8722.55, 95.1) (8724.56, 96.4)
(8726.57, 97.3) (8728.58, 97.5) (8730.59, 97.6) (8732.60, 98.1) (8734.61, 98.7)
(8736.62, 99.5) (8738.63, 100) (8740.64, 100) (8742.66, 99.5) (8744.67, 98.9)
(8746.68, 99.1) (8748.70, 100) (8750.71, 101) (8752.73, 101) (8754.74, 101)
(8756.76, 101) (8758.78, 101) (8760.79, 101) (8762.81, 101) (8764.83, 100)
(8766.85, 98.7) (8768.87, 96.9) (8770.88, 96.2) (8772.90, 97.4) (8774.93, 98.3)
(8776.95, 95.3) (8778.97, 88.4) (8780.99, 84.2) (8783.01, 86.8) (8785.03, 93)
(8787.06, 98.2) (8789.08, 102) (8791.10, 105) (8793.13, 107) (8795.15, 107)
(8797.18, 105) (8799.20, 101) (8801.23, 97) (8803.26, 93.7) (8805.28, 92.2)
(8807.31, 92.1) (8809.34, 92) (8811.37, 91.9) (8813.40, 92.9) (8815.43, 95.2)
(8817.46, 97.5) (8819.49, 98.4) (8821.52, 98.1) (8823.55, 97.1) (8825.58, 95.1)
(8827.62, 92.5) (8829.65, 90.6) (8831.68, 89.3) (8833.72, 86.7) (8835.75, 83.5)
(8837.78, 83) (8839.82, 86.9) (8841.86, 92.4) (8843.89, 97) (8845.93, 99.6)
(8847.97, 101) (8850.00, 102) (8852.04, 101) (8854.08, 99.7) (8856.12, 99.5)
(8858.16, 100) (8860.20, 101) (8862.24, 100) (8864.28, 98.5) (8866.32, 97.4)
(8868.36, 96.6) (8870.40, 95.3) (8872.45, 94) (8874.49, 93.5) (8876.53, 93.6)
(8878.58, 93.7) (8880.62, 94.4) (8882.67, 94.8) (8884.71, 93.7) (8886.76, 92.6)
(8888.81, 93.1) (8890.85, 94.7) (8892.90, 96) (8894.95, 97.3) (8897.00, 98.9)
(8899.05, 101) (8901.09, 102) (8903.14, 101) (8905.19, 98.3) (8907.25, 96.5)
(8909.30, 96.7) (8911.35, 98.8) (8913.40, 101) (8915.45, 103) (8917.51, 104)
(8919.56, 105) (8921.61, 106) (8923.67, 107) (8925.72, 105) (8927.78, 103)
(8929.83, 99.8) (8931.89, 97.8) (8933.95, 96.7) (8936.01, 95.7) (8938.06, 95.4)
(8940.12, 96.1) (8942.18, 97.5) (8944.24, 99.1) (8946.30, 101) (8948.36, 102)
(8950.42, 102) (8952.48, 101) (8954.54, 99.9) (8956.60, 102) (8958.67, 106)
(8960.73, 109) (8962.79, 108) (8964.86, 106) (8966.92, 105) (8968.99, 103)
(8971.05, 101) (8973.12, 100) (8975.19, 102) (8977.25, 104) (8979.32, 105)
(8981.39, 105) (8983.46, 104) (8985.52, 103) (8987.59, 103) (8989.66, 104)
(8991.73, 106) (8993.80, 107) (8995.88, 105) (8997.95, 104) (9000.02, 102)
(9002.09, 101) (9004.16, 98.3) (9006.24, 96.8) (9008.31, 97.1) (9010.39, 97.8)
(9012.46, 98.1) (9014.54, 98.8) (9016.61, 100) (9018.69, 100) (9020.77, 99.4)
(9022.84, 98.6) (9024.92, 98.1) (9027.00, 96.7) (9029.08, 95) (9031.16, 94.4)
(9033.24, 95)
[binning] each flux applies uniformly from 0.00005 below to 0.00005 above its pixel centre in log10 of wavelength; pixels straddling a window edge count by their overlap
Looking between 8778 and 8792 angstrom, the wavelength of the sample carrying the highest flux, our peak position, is 8791.10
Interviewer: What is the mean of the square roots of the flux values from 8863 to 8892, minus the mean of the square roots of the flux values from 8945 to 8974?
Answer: -0.4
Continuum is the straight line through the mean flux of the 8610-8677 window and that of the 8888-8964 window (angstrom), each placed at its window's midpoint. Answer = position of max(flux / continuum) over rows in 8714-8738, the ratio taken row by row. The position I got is 8736.62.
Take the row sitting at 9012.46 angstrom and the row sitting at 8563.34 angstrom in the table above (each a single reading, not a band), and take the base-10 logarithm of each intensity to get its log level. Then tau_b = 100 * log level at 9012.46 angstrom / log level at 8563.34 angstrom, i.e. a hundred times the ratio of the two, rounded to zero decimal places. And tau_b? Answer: 100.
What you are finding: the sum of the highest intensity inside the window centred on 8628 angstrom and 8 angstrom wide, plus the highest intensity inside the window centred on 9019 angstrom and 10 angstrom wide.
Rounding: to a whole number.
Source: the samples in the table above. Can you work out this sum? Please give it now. 213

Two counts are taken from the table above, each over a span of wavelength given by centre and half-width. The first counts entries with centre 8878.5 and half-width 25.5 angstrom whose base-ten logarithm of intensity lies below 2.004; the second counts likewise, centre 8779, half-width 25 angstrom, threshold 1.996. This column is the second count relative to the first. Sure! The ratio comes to 0.62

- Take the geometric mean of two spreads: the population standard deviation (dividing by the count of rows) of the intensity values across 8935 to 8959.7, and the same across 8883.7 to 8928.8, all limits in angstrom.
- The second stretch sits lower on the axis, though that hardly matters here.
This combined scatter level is 3.6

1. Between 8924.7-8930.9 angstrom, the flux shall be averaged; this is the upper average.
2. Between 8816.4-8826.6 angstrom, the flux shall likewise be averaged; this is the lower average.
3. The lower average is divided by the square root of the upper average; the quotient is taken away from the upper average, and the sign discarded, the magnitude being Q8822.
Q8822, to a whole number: 93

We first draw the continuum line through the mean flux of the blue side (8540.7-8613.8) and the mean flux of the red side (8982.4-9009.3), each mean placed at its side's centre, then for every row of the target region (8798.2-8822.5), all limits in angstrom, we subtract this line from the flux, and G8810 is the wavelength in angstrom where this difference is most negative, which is 8811.37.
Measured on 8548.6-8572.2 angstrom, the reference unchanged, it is 8571.24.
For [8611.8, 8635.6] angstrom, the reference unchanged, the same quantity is 8612.78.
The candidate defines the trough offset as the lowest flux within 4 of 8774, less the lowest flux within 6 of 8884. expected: 3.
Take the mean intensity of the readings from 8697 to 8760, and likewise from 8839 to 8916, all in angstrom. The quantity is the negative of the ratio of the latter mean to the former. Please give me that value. -0.989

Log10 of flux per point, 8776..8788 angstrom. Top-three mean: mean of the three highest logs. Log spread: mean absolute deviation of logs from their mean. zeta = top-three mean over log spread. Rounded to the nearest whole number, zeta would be 92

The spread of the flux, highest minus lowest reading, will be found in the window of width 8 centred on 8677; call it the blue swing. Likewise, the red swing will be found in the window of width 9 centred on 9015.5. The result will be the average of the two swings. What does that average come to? 3.3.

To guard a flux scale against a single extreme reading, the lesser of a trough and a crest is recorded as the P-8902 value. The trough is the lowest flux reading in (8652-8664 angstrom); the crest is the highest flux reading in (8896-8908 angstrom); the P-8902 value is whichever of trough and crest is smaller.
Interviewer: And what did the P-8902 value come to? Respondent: 88.9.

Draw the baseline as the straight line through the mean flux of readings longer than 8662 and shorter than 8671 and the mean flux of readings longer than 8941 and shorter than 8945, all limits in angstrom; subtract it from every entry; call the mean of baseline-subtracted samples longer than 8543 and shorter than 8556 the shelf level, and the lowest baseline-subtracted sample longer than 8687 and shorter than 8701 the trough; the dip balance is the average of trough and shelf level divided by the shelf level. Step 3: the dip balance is 0.6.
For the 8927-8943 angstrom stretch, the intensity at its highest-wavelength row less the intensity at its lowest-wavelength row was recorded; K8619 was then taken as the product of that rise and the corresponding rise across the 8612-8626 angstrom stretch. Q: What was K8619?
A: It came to -82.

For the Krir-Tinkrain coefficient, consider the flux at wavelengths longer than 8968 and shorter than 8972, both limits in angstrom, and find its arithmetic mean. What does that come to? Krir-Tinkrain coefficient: 102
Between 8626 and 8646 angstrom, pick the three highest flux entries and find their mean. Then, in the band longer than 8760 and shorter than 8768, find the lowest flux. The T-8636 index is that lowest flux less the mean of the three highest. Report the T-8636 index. -10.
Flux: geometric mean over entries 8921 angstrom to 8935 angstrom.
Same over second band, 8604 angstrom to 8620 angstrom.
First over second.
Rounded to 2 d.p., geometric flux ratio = 1.03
